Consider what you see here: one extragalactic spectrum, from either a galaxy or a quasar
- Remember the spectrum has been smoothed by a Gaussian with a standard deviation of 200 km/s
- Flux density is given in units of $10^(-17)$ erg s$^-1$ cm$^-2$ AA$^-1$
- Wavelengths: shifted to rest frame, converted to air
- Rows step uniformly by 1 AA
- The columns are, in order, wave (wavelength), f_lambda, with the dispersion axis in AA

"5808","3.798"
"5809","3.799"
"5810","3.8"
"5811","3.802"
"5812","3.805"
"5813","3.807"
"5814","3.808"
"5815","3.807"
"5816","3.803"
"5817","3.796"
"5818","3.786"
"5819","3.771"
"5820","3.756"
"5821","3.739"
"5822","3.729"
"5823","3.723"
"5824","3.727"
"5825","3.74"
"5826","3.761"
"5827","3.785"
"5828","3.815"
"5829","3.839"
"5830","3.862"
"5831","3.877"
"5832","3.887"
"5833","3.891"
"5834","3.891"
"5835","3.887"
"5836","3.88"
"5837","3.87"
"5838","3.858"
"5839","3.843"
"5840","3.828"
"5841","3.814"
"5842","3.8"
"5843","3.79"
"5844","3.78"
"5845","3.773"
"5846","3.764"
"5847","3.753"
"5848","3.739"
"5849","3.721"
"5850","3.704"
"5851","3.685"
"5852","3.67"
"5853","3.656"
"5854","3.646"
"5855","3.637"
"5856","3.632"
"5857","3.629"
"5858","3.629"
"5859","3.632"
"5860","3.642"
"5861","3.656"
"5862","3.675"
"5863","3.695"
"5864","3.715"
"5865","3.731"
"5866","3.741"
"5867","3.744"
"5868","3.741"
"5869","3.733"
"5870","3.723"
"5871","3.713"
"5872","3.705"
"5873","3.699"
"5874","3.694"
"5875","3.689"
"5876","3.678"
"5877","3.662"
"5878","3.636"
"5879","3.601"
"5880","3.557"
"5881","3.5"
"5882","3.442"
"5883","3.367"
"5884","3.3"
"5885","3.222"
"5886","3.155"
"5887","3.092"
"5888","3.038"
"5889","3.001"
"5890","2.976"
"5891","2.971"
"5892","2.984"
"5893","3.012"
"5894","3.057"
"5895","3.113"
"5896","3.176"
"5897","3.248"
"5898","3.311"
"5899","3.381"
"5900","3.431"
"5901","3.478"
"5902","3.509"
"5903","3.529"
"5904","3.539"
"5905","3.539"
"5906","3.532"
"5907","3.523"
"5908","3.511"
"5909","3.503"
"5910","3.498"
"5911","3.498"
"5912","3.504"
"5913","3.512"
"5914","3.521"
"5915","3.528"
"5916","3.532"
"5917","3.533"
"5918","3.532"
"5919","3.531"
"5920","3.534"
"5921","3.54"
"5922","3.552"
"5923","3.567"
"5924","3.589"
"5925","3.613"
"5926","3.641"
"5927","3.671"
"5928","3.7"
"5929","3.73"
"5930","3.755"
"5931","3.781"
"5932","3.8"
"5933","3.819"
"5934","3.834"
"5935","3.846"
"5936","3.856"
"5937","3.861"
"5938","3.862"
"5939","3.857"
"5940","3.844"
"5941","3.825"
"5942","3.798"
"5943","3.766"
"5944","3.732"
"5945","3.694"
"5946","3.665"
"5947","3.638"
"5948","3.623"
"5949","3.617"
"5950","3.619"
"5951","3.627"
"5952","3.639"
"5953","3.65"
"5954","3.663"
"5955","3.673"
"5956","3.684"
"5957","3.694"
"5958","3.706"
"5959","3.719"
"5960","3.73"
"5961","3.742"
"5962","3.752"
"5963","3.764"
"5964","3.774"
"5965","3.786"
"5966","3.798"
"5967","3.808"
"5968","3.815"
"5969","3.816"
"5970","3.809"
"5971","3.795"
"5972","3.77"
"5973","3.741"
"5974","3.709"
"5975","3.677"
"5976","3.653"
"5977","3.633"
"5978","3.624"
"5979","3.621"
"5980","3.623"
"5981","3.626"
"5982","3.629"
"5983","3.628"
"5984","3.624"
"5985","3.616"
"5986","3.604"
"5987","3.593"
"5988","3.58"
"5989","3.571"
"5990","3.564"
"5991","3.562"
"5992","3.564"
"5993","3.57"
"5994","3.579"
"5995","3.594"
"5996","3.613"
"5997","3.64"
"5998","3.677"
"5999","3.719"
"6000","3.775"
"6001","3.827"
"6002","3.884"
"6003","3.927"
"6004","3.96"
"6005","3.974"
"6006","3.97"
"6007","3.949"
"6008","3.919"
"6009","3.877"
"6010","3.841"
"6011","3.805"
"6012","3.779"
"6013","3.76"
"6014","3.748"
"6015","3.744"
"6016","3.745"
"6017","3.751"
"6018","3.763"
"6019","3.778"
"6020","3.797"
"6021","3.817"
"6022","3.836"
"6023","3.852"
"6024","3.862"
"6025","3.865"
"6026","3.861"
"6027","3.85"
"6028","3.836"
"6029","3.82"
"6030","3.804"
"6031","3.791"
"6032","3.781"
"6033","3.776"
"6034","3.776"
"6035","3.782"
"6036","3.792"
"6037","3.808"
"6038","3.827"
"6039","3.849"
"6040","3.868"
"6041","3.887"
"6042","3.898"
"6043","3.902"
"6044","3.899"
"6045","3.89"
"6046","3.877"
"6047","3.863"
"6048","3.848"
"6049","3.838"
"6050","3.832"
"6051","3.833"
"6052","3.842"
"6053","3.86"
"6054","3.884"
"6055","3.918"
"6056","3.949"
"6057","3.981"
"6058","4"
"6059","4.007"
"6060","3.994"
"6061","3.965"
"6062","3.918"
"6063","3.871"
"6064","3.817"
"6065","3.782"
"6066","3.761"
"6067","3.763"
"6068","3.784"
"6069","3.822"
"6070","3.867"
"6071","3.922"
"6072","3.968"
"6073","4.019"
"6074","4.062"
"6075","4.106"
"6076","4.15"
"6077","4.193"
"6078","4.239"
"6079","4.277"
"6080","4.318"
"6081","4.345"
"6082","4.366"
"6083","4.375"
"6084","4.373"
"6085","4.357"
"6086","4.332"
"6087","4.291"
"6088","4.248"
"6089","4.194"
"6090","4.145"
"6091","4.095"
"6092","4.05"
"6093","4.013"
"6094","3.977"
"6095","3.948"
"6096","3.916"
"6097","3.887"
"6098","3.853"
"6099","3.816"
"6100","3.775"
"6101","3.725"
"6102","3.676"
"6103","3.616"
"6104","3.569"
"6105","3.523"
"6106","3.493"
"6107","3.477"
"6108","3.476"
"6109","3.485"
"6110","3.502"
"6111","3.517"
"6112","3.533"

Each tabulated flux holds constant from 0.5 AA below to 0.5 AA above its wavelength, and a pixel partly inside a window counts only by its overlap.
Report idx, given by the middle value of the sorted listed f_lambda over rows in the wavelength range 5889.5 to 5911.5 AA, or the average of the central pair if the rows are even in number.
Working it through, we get 3.45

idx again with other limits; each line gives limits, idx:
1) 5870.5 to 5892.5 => 3.47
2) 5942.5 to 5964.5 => 3.69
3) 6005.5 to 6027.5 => 3.83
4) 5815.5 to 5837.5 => 3.80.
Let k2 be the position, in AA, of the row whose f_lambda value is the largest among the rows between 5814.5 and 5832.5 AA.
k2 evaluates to 5832 AA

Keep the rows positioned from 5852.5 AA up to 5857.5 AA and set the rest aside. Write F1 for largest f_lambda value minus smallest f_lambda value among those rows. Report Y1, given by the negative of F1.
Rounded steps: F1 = 0.027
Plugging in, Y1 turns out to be -0.027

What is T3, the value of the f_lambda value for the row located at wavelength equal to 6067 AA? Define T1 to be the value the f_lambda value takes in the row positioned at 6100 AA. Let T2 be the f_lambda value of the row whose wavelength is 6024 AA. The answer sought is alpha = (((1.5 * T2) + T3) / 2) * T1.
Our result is 18.0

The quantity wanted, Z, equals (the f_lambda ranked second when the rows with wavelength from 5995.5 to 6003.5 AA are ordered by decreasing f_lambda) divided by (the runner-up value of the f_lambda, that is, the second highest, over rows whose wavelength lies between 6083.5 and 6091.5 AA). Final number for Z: 0.89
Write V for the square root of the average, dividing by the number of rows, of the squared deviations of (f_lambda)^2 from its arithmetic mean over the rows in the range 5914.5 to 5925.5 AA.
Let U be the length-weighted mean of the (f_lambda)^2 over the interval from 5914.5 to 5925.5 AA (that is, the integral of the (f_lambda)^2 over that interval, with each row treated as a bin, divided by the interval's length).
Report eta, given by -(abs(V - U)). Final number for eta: -12.4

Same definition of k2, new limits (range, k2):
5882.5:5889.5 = 5883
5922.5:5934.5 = 5934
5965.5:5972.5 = 5969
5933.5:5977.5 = 5938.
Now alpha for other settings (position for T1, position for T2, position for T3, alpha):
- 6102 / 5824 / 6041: 17.4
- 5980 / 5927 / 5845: 16.8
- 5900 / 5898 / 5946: 14.8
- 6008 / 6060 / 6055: 19.4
